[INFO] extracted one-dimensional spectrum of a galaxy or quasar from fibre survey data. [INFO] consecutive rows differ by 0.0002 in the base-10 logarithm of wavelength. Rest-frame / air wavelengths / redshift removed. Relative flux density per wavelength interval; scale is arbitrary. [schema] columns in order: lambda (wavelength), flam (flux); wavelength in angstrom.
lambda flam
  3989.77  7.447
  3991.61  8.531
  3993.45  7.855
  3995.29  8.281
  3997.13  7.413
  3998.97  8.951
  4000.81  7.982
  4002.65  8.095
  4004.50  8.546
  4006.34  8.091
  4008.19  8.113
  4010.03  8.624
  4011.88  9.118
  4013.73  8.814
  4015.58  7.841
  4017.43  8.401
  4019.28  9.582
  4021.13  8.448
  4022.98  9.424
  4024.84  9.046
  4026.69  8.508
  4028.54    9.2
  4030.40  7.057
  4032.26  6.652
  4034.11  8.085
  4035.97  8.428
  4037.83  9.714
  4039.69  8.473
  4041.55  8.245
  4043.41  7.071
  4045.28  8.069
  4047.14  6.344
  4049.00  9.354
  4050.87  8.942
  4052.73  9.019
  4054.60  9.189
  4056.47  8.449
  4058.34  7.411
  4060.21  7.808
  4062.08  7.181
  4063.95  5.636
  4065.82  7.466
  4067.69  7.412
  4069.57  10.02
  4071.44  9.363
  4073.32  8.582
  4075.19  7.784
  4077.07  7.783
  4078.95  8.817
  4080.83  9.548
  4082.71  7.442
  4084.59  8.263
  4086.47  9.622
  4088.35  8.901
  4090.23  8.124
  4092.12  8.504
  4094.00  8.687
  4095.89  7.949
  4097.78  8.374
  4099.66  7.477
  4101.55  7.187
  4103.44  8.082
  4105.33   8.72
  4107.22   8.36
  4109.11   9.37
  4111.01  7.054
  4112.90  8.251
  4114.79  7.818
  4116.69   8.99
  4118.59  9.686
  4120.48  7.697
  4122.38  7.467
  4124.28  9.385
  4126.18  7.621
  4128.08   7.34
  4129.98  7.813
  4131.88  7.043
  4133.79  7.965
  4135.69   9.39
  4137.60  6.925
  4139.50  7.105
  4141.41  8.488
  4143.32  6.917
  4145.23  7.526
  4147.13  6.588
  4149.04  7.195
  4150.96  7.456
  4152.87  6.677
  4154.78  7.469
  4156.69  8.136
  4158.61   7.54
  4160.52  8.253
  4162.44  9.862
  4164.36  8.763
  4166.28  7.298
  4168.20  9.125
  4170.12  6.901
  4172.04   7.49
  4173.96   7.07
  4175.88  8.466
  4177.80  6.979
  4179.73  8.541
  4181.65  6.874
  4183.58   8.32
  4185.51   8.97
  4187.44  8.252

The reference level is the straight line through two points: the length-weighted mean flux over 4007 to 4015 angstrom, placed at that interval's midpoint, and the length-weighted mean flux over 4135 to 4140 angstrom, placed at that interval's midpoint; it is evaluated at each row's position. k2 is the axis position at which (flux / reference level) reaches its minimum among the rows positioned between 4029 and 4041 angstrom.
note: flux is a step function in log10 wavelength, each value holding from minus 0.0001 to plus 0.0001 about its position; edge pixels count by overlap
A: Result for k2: 4032.26 angstrom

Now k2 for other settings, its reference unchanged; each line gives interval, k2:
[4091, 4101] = 4099.66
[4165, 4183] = 4170.12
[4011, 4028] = 4015.58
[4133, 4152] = 4147.13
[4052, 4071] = 4063.95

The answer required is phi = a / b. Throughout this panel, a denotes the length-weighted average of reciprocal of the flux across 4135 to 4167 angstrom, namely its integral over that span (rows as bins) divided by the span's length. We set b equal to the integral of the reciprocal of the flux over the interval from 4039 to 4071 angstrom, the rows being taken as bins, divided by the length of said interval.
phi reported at 1.03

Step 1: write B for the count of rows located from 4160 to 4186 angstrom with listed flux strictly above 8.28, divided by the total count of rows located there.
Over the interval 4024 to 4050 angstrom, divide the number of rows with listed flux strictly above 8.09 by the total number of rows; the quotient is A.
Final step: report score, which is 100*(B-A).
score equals -7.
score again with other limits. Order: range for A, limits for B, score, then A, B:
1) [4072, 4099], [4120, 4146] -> -50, 0.71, 0.21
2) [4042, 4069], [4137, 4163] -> -21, 0.36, 0.14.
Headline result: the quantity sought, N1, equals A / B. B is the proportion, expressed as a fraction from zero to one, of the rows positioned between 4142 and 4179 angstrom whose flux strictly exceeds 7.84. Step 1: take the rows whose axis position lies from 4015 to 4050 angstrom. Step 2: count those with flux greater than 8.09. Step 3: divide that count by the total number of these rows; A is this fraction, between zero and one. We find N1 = 2.00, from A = 0.632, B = 0.32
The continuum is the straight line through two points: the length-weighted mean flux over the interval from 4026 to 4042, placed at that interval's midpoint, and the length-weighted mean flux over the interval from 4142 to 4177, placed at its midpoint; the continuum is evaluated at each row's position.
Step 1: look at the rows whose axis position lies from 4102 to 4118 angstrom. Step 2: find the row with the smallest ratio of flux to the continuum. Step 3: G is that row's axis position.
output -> 4111.01 angstrom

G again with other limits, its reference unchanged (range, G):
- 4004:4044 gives 4032.26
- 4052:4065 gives 4063.95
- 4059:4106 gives 4063.95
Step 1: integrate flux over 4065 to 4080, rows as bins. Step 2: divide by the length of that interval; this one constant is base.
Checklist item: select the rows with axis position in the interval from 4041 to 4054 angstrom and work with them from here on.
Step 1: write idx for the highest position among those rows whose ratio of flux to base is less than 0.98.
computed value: 4047.14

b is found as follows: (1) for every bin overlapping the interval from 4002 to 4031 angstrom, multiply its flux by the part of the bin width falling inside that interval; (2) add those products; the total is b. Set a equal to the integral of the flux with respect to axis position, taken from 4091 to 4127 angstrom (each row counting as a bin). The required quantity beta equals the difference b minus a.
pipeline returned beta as -48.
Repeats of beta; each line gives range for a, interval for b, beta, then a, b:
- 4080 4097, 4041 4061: 18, 145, 163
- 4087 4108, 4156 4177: -4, 173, 170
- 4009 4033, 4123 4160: 77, 205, 282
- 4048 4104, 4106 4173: 67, 464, 530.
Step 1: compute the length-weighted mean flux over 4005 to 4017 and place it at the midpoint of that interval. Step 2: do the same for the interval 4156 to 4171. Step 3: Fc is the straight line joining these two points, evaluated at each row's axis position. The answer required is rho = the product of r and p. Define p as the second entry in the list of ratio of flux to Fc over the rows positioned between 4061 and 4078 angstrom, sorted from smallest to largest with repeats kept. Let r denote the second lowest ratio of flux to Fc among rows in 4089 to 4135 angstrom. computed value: 0.730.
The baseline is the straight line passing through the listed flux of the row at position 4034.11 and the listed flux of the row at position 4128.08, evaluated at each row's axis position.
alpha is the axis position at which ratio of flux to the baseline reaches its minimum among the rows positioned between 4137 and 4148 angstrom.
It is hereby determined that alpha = 4147.13 angstrom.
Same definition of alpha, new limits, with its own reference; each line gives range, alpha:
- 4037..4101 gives 4063.95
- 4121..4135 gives 4131.88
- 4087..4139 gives 4111.01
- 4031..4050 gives 4047.14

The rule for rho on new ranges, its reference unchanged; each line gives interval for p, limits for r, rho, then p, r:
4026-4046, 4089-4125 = 0.725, 0.84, 0.86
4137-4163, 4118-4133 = 0.717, 0.81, 0.89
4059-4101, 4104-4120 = 0.808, 0.86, 0.94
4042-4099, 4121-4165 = 0.612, 0.76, 0.81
